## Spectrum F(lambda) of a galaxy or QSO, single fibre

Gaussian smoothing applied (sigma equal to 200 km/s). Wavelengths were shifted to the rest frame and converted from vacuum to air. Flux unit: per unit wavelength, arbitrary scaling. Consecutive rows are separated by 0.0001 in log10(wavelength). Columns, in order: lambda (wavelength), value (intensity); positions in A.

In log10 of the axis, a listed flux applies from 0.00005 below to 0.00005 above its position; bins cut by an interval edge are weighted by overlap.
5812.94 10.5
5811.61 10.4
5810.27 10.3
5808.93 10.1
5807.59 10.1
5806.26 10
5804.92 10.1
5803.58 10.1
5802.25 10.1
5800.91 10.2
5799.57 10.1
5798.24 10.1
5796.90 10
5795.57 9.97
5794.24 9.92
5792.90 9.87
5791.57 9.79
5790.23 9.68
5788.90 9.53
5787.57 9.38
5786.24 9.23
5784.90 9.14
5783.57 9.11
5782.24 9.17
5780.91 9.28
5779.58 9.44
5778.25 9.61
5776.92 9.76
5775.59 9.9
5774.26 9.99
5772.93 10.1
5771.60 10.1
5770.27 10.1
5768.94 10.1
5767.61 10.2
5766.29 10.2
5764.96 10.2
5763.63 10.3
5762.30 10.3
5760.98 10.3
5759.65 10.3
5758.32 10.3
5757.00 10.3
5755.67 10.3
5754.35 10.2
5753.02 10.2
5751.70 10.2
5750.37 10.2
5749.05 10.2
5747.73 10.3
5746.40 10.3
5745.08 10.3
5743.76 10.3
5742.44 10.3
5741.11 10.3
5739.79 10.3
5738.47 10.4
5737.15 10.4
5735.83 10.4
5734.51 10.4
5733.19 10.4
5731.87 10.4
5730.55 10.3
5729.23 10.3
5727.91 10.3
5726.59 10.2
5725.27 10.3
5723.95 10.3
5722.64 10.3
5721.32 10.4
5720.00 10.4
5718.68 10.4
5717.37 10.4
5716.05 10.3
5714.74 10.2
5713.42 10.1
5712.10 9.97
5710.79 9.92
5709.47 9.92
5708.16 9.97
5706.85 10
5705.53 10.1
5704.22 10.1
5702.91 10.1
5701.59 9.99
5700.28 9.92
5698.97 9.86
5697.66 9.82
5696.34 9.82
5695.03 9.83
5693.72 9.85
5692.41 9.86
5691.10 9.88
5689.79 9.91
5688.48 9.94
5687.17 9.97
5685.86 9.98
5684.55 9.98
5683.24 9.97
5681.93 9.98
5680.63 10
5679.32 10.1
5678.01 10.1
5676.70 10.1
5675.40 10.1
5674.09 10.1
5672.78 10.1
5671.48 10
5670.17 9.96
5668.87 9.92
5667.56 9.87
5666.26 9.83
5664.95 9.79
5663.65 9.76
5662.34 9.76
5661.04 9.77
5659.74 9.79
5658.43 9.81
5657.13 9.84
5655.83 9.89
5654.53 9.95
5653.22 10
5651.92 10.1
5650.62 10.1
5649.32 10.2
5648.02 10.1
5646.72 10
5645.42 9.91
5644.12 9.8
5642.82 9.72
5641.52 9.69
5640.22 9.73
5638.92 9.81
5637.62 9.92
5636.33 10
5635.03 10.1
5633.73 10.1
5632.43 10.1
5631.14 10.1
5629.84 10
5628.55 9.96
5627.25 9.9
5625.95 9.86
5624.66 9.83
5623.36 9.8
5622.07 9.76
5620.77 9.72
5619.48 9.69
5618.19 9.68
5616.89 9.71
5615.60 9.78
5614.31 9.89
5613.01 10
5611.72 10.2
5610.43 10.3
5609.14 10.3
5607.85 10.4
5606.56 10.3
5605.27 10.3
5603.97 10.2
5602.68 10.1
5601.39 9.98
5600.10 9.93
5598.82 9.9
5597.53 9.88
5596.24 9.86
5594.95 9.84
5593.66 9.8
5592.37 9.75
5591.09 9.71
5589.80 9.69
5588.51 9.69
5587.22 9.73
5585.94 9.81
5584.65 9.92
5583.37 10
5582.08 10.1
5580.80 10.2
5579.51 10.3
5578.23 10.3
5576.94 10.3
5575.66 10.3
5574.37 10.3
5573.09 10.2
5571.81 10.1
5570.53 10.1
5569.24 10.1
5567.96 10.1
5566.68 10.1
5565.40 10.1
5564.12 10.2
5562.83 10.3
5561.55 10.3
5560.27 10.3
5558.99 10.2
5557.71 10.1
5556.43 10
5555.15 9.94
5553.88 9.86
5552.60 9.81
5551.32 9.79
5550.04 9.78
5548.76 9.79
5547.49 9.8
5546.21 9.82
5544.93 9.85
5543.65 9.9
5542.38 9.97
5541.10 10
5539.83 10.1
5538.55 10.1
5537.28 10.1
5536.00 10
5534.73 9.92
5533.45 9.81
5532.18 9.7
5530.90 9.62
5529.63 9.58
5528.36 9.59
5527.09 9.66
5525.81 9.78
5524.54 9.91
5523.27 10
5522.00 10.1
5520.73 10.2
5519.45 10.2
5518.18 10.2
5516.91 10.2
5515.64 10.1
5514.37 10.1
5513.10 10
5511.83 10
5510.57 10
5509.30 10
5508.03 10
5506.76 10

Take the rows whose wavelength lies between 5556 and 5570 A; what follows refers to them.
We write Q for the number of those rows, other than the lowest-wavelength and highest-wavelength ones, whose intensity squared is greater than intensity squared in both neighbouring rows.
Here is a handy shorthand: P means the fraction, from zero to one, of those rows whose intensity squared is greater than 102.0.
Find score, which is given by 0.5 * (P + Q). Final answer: 0.5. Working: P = 0.9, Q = 0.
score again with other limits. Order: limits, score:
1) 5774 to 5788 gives 0.0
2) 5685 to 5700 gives 0.0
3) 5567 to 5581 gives 0.5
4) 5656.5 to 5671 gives 0.0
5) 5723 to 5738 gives 0.5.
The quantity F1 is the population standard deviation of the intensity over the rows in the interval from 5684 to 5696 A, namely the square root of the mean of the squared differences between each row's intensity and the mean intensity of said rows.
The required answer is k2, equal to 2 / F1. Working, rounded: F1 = 0.055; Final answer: 36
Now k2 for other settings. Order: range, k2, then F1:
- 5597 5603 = 25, 0.079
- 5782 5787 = 45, 0.044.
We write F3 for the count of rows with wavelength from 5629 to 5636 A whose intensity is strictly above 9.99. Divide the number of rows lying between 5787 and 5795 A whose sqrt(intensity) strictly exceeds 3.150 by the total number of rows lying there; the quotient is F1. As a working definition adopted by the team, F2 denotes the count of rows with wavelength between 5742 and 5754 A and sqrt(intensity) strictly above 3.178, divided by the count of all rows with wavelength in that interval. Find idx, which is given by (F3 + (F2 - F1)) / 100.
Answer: 0.060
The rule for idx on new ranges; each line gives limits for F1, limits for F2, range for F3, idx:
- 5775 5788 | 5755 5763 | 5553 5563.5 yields 0.070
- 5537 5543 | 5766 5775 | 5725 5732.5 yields 0.059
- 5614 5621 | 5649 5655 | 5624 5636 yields 0.056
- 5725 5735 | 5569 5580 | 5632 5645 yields 0.040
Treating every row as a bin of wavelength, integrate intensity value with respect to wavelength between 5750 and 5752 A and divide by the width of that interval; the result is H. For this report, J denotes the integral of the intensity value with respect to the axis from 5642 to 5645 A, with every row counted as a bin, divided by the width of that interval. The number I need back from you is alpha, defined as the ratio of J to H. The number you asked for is 0.96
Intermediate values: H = 10.2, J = 9.8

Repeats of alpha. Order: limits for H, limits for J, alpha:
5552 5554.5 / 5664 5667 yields 1.00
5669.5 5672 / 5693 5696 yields 0.99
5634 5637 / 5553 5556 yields 0.99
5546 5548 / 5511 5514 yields 1.02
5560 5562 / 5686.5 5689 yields 0.97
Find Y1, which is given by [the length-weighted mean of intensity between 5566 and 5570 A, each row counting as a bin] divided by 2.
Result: 5.05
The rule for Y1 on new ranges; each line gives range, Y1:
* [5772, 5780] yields 4.91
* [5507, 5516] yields 5.01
